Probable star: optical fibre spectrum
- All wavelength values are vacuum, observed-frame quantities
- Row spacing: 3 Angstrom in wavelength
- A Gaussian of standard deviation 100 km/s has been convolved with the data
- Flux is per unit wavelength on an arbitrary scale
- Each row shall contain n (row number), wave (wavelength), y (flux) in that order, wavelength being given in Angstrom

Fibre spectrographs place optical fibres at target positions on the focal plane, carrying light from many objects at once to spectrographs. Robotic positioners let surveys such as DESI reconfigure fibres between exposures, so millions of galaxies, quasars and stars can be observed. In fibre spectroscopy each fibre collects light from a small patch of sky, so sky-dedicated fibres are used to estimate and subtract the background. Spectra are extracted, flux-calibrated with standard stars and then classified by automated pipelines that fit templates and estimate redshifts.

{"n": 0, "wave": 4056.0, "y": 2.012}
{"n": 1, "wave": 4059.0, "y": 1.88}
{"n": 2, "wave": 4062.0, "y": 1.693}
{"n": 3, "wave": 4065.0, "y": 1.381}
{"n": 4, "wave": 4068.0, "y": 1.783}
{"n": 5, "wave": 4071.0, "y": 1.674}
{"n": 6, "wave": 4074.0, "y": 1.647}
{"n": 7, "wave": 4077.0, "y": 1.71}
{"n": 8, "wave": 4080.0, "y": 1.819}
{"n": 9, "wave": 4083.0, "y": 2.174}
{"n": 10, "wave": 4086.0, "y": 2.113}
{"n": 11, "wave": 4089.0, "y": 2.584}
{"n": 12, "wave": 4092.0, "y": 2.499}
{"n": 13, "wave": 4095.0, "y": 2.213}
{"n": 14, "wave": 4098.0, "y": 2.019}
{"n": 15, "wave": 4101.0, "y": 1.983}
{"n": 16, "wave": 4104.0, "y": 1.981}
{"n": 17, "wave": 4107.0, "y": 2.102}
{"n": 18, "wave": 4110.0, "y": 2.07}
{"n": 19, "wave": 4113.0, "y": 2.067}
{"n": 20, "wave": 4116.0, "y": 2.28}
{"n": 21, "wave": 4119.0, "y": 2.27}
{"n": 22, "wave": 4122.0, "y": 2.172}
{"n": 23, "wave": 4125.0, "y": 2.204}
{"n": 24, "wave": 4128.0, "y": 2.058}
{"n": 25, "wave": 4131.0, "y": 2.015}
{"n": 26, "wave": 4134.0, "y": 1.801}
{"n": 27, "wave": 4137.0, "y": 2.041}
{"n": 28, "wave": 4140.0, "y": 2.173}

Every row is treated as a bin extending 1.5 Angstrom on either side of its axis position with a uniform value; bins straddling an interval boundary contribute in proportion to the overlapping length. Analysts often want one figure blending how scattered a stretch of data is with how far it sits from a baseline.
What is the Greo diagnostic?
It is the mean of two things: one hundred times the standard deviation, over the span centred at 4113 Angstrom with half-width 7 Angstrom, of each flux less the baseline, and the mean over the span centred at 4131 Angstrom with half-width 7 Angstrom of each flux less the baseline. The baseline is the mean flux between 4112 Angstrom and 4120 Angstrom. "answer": 5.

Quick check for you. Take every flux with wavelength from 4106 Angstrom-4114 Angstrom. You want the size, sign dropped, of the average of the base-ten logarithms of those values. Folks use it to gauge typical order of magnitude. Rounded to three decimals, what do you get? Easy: 0.318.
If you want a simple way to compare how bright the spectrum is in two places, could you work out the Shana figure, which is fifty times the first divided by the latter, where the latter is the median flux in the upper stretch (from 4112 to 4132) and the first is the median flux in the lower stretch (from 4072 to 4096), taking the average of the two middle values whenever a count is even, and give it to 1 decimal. 49.3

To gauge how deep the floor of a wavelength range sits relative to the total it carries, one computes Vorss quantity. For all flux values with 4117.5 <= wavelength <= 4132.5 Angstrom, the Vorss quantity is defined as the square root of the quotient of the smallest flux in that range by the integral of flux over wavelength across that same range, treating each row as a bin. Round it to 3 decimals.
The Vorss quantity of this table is 0.250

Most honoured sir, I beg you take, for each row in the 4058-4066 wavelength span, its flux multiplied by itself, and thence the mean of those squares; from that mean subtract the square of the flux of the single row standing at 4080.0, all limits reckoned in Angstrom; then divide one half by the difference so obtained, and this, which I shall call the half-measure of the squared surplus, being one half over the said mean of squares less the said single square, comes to -0.9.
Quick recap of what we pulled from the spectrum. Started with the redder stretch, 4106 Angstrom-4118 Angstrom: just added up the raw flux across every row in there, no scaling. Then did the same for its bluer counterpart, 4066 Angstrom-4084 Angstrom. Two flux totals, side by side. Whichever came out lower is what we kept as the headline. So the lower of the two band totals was 8.5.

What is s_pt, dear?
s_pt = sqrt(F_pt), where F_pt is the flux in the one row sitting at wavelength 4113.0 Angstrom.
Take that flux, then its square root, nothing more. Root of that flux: 1.438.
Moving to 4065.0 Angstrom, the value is 1.175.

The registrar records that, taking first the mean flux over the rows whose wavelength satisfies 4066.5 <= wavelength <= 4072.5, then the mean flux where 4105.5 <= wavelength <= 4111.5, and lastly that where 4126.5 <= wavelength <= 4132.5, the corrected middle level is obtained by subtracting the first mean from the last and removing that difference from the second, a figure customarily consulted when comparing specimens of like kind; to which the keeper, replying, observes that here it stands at 1.78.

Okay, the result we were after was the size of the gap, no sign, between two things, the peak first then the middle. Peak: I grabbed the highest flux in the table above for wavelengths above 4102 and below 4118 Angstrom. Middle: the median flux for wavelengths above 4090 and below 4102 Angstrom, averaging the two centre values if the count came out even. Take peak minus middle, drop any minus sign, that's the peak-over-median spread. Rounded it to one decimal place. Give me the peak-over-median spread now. 0.2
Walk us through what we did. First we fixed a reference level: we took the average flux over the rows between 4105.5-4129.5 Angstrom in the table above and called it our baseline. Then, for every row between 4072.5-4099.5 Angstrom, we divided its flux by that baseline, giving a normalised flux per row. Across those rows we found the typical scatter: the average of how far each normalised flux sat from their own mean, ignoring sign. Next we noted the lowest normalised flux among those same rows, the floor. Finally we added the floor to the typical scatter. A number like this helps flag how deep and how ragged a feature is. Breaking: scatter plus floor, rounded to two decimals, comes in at 0.88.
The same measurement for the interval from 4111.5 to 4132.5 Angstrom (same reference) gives 0.98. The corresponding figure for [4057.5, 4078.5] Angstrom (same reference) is 0.69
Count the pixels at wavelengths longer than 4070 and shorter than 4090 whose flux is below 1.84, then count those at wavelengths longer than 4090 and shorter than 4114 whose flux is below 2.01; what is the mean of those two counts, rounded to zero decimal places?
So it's 3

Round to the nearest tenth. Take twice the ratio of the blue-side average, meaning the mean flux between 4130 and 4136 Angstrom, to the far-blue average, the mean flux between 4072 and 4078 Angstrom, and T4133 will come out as 2.3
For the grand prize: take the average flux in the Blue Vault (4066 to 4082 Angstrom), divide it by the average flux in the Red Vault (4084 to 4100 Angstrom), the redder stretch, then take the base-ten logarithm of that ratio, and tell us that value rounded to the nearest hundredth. -0.12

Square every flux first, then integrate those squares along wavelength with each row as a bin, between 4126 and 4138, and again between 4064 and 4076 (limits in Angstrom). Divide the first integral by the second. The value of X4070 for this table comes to 1.5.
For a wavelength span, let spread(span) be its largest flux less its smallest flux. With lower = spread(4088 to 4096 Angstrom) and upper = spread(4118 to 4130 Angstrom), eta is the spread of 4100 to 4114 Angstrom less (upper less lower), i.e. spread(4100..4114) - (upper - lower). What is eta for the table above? 0.28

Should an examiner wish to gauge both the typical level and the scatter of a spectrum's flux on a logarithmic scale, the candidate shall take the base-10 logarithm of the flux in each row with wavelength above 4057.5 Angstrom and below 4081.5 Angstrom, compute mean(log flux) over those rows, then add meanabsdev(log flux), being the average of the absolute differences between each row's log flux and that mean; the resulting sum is 0.255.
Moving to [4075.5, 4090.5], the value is 0.367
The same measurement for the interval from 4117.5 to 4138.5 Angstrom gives 0.341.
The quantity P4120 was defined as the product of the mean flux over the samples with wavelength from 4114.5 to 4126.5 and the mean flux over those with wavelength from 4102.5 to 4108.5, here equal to 4.6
